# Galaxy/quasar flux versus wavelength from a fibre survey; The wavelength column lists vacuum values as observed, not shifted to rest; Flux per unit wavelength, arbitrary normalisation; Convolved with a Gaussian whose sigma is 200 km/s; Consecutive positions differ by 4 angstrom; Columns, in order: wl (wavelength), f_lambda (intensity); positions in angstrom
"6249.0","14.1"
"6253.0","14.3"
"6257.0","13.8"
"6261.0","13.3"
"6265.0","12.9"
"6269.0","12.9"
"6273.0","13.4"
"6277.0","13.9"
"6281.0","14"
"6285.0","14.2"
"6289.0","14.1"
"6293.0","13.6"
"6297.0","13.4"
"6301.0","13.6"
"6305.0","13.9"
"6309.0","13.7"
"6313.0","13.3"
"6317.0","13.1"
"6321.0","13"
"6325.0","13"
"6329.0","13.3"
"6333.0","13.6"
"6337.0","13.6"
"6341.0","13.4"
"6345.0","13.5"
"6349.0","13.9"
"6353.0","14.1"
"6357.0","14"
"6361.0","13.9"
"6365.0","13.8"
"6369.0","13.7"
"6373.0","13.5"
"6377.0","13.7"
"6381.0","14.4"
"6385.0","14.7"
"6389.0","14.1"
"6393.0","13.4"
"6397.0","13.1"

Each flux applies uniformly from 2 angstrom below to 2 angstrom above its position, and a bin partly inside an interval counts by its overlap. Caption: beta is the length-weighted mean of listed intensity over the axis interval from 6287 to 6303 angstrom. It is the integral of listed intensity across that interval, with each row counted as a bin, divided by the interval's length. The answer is 13.7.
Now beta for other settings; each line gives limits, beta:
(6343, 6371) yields 13.8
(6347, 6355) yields 14.0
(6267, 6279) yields 13.4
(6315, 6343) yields 13.3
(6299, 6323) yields 13.4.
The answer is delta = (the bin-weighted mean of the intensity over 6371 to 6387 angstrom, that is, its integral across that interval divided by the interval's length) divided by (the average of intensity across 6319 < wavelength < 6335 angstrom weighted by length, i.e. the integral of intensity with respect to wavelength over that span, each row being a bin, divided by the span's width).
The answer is 1.06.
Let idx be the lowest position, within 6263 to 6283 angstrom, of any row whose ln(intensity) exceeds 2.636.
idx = 6281.0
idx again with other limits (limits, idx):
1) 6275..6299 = 6281.0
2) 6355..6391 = 6357.0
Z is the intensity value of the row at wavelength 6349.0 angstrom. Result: 13.9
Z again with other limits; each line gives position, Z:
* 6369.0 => 13.7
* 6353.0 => 14.1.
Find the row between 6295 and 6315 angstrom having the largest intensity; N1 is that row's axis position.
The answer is 6305.0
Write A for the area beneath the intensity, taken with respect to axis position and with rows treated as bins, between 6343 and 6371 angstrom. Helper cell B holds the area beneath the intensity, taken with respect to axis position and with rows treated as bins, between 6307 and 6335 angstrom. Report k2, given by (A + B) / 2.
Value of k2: 380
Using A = 388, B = 372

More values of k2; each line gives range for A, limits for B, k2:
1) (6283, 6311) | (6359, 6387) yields 388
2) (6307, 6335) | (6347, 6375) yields 380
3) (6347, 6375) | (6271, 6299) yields 387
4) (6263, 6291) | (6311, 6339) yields 377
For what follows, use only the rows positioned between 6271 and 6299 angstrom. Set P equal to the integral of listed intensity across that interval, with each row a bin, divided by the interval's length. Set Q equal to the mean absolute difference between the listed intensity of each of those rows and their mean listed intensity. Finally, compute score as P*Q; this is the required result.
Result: 3.9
